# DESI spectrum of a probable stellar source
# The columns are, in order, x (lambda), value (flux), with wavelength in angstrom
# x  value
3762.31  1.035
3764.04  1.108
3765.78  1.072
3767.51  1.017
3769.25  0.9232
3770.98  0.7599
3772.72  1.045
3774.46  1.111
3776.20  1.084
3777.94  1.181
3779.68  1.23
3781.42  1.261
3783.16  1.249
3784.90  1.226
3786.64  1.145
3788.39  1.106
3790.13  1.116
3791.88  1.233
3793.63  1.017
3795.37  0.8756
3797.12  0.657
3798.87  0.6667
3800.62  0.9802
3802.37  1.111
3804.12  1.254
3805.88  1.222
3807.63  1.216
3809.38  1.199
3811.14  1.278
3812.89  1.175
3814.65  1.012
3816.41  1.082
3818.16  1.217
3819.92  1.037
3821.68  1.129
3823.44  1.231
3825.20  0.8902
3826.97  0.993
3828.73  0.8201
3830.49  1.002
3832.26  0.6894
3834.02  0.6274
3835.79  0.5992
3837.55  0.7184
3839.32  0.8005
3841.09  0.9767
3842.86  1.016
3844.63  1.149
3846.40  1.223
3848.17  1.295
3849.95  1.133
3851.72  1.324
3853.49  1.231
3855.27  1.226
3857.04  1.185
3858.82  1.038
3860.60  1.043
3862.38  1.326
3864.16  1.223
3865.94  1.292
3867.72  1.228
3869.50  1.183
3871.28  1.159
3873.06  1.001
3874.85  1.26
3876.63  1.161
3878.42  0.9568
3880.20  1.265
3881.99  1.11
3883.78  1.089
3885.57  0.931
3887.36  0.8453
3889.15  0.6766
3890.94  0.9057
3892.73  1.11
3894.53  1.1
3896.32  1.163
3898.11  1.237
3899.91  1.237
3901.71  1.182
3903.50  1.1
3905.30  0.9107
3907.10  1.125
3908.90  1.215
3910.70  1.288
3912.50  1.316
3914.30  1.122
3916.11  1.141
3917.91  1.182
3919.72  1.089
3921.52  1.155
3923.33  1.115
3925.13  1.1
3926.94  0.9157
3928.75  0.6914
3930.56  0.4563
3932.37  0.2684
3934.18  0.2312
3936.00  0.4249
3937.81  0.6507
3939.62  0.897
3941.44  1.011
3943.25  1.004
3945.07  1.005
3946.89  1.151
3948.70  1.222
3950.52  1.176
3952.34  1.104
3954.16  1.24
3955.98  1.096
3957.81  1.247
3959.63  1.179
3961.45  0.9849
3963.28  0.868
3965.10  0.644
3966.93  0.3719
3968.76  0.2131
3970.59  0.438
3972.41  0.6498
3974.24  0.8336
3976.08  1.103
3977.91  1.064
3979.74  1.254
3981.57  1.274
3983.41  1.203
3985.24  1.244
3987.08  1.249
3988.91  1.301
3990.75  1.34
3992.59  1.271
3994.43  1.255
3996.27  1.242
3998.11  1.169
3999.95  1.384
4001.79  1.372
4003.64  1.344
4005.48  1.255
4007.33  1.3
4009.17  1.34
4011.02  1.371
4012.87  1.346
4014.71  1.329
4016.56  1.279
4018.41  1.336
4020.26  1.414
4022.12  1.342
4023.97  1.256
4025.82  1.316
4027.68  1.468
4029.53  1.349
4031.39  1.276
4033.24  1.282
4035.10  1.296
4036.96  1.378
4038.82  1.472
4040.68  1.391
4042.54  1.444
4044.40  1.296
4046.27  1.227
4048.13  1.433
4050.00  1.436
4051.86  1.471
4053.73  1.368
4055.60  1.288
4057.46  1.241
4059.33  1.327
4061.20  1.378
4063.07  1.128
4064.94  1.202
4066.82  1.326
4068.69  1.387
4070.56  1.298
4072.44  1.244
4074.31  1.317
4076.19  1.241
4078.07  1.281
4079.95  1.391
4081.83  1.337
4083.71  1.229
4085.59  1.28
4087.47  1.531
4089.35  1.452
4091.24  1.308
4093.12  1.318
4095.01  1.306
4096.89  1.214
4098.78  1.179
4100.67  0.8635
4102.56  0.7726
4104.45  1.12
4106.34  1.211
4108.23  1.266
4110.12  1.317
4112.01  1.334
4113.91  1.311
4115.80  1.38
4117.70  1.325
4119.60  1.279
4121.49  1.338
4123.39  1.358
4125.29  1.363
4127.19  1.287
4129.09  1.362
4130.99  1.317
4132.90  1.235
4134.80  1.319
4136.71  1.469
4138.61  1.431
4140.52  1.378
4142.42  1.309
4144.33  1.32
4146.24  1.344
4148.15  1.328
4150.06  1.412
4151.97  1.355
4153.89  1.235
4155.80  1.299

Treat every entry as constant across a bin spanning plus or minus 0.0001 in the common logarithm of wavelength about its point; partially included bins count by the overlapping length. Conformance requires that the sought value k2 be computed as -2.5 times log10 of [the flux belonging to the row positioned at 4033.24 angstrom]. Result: -0.27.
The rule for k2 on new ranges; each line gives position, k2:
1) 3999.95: -0.35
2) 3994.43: -0.25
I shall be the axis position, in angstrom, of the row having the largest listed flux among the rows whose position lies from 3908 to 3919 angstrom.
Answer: 3912.50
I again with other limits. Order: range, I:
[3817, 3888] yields 3862.38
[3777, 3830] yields 3811.14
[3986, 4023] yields 4020.26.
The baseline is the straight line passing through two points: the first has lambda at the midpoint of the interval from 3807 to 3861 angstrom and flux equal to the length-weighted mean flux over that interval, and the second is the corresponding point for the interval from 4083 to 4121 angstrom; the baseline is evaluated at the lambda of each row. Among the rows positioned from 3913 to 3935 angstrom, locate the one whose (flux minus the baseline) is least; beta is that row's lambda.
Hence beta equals 3934.18 angstrom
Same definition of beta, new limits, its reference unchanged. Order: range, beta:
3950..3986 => 3968.76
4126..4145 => 4132.90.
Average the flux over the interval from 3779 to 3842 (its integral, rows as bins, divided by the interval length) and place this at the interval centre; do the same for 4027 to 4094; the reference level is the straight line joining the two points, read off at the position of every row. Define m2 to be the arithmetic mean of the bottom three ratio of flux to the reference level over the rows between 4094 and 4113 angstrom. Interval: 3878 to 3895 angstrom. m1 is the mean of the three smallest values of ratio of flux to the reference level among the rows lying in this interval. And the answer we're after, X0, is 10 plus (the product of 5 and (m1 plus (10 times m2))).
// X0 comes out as 47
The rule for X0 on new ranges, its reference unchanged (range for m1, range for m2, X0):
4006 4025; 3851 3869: 65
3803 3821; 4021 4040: 64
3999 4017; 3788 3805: 51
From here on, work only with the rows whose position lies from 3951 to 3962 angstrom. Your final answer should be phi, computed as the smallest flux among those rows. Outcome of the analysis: 0.9849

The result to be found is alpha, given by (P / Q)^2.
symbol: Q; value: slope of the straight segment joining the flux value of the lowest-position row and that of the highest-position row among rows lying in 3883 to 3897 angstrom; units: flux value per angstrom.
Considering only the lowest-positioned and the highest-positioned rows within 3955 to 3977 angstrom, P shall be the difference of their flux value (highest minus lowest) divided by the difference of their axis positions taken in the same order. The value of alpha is 0.0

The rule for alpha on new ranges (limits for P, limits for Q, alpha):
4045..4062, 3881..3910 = 6.7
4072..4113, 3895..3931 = 0.0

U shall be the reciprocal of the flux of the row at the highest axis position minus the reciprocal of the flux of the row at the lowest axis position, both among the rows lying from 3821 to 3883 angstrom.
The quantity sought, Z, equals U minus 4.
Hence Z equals -4.0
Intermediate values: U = 0.0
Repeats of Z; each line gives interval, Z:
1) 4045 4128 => -4.0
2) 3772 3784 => -4.2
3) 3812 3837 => -3.2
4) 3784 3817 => -3.9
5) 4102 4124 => -4.6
